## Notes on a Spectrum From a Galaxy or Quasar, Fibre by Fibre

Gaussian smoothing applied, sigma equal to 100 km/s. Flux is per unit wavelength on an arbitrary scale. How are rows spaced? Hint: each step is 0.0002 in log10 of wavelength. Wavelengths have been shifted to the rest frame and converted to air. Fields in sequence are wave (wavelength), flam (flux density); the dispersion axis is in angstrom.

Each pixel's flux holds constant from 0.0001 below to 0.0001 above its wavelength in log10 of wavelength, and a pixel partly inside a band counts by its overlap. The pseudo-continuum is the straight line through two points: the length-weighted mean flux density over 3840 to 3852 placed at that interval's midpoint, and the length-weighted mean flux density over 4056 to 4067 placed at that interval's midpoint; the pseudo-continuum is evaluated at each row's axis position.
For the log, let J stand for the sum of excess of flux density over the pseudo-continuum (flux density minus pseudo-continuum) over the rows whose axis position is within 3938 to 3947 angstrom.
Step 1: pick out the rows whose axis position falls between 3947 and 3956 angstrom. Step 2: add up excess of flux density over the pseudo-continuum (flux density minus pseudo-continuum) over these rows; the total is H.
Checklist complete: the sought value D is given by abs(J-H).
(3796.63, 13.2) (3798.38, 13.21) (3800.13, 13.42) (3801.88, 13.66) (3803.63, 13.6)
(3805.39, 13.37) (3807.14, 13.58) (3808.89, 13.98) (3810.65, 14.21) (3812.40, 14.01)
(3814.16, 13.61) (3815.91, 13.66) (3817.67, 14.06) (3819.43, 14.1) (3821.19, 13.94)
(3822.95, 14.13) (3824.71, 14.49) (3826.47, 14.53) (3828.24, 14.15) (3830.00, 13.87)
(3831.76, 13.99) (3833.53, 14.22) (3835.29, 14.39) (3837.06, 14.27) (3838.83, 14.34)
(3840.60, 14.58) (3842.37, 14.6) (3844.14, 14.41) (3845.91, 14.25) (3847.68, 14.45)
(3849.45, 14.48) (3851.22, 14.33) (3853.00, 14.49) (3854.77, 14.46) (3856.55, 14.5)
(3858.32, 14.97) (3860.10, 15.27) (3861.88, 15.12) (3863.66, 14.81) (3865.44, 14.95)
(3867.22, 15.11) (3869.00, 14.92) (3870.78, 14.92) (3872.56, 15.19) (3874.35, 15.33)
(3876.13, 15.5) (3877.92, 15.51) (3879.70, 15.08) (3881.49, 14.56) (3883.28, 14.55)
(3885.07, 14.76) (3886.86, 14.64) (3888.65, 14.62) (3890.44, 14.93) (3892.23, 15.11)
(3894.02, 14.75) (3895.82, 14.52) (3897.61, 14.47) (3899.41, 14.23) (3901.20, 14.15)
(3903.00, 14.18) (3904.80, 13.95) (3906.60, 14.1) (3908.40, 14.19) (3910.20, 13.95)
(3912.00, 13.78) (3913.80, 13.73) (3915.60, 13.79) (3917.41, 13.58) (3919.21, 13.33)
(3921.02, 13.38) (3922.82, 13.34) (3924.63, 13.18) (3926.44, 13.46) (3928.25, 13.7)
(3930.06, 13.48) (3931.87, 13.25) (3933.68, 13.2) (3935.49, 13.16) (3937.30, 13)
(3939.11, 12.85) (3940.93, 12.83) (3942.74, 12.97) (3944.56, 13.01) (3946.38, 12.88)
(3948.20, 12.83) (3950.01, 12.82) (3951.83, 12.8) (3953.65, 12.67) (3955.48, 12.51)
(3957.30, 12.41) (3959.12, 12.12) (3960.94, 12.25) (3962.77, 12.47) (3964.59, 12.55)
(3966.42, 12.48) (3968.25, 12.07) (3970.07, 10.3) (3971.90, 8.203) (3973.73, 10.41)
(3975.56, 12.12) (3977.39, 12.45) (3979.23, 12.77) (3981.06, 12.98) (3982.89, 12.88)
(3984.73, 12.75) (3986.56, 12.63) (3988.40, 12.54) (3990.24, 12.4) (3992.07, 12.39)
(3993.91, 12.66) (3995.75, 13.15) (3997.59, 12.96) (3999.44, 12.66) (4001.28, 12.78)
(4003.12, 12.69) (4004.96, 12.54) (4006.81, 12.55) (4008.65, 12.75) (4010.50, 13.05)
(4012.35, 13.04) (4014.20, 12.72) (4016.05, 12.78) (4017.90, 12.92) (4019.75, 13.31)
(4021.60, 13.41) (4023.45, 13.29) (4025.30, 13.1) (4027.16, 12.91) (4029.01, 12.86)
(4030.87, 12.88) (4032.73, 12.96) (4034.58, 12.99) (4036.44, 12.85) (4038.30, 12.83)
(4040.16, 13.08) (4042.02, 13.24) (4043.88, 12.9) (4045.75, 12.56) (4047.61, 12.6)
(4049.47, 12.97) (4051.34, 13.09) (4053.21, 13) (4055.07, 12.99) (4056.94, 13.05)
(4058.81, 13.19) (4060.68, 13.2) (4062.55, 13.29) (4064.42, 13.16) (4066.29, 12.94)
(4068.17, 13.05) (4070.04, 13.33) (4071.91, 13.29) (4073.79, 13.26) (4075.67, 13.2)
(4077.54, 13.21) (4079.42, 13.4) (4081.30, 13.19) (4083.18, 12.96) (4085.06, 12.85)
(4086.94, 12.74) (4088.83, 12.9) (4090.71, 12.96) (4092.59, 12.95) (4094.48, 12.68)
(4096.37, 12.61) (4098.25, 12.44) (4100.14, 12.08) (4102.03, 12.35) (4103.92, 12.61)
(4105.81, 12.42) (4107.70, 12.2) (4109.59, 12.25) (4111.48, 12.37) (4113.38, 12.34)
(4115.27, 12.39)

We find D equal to 0.6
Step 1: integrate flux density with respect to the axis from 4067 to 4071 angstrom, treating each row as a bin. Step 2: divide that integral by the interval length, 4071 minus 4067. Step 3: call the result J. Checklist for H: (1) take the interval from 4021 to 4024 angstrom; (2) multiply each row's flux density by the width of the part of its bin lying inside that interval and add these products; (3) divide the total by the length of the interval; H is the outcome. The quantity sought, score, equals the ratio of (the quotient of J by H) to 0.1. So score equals 9.9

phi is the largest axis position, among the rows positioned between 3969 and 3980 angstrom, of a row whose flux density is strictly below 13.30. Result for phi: 3979.23 angstrom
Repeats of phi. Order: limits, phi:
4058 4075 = 4073.79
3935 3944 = 3942.74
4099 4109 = 4107.70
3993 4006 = 4004.96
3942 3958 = 3957.30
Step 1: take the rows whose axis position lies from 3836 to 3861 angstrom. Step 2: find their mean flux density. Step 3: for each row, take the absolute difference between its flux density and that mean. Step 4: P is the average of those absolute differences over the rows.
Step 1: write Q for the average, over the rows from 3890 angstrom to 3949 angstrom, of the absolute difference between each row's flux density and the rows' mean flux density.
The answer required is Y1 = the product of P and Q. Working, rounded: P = 0.19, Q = 0.53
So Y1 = 0.10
